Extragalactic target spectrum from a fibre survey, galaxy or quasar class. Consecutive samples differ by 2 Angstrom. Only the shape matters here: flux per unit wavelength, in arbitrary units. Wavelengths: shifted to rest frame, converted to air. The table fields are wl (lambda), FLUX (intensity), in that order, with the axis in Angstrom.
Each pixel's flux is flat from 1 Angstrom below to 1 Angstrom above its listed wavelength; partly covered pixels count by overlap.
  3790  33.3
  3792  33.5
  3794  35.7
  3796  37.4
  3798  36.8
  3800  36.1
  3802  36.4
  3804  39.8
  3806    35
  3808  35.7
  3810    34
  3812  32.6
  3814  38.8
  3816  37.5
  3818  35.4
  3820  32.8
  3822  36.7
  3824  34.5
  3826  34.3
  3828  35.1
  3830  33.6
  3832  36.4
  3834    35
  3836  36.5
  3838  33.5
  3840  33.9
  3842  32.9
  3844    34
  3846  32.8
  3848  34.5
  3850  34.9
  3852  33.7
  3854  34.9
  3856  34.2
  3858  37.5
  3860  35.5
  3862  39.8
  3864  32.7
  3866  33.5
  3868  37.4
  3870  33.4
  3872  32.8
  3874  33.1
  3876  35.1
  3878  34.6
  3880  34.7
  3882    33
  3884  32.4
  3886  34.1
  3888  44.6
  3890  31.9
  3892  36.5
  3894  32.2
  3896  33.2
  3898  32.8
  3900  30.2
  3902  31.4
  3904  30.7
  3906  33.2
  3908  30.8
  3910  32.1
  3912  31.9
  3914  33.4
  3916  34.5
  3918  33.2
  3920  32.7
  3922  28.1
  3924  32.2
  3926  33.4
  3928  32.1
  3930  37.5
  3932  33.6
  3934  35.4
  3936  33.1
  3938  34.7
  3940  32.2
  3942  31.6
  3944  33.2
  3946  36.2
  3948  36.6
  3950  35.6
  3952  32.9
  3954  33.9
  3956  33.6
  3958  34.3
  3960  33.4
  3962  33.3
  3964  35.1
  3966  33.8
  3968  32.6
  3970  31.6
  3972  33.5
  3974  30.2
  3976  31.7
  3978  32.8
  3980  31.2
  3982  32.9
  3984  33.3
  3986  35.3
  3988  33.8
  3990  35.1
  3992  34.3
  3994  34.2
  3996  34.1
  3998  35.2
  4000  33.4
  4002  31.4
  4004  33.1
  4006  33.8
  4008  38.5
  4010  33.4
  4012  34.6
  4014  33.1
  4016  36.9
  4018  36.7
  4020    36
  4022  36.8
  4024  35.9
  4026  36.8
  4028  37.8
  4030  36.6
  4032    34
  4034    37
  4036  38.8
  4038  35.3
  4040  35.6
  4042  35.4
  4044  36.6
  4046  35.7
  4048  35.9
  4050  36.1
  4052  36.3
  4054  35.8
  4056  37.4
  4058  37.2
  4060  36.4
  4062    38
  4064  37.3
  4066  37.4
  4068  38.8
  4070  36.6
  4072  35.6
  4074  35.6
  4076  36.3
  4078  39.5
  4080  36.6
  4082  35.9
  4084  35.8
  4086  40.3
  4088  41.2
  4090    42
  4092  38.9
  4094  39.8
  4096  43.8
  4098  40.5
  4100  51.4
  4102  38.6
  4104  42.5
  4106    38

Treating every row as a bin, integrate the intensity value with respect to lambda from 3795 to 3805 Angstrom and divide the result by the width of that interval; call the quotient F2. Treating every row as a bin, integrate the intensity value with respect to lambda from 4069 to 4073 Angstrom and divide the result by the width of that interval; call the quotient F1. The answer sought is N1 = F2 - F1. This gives 1.2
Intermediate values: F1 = 36.1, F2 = 37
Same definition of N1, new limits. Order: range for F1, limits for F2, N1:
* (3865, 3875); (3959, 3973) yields -0.7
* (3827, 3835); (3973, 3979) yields -3.5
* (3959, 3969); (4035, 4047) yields 2.6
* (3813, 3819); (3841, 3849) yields -3.7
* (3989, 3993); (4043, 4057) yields 1.6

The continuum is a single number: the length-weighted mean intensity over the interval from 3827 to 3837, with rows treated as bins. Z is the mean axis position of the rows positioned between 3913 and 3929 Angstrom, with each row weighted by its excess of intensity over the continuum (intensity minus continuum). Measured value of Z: 3922.0 Angstrom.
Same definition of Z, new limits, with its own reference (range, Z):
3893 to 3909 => 3901.5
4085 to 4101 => 4094.5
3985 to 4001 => 3994.3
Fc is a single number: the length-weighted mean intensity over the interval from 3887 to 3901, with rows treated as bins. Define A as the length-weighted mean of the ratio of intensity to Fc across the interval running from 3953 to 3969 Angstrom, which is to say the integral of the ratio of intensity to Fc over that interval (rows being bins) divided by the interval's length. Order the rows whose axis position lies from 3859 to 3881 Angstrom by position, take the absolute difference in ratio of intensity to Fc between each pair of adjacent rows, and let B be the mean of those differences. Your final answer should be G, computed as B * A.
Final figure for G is 0.07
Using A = 0.98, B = 0.07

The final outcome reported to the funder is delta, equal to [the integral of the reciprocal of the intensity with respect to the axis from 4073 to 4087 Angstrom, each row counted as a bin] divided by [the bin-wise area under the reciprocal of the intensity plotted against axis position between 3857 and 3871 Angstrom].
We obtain 0.96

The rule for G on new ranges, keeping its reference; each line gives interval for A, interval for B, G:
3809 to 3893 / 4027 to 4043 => 0.05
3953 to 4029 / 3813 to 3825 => 0.07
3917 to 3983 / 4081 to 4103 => 0.12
